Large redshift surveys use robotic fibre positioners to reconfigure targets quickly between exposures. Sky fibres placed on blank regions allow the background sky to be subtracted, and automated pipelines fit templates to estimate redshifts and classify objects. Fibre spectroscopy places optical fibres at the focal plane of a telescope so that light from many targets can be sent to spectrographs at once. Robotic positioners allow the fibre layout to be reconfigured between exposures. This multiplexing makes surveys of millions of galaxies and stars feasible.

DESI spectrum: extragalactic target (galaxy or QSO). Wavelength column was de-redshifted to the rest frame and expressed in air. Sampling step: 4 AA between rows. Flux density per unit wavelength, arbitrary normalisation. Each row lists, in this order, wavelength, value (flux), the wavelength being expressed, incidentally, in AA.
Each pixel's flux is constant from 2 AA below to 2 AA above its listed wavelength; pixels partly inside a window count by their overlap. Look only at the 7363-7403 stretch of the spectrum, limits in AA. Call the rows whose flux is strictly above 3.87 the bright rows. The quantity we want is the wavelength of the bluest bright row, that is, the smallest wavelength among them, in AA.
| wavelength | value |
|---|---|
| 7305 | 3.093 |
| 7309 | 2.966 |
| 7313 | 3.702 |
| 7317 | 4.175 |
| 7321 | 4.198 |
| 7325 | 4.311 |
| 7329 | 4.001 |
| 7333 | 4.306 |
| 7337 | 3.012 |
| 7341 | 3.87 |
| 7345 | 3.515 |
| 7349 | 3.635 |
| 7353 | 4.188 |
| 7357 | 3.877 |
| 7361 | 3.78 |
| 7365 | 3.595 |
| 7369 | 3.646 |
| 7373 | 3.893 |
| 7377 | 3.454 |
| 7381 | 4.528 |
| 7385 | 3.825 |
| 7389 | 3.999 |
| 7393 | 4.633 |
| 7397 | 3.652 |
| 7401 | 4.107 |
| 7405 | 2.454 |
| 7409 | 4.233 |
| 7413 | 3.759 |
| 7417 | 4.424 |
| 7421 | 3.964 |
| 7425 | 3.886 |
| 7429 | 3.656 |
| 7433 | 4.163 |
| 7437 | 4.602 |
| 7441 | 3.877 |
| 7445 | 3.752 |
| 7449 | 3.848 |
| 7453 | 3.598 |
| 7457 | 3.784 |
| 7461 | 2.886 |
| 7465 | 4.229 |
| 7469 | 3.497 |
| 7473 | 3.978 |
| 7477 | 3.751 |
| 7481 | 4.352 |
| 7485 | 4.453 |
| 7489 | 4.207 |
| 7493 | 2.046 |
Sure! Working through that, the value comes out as 7373 AA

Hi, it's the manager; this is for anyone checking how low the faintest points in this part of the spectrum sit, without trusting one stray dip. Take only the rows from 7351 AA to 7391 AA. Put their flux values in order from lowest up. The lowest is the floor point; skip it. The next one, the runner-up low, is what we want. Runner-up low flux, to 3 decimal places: 3.595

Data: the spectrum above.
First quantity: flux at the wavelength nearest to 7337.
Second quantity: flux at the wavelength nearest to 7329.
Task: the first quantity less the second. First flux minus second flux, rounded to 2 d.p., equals -0.99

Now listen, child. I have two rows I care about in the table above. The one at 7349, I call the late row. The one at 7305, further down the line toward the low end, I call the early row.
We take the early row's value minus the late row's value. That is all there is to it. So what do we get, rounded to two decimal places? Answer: -0.54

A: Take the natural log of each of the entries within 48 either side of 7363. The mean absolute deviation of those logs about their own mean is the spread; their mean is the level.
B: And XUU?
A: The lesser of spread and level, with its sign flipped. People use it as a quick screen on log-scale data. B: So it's -0.094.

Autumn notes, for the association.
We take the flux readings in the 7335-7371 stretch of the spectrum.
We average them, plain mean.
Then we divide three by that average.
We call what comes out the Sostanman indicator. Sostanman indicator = 0.815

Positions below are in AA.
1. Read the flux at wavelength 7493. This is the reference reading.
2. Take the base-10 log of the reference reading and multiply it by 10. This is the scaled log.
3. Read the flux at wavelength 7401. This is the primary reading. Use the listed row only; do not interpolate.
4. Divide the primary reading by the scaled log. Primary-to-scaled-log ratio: 1.32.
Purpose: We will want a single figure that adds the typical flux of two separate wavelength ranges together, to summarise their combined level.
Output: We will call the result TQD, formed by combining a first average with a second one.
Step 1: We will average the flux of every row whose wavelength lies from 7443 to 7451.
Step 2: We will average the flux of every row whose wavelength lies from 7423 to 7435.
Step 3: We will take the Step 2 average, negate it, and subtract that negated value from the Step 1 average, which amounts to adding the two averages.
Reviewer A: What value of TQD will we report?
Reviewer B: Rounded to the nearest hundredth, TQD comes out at 7.70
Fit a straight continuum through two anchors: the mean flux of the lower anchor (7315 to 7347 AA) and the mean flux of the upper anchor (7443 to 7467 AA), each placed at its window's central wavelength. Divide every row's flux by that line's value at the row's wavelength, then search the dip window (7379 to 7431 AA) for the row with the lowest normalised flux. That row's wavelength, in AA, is 7405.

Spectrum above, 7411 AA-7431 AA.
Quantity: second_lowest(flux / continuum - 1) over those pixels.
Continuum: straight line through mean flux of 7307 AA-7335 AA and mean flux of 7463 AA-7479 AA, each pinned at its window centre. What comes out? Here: -0.036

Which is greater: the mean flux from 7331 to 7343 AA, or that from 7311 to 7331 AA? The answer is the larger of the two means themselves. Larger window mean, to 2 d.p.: 4.08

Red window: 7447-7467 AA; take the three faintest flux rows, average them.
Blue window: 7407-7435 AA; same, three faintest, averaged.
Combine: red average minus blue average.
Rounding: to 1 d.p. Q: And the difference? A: -0.3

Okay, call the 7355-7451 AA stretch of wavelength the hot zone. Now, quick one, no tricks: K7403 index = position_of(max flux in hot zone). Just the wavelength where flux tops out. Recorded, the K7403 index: 7393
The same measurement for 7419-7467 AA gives 7437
